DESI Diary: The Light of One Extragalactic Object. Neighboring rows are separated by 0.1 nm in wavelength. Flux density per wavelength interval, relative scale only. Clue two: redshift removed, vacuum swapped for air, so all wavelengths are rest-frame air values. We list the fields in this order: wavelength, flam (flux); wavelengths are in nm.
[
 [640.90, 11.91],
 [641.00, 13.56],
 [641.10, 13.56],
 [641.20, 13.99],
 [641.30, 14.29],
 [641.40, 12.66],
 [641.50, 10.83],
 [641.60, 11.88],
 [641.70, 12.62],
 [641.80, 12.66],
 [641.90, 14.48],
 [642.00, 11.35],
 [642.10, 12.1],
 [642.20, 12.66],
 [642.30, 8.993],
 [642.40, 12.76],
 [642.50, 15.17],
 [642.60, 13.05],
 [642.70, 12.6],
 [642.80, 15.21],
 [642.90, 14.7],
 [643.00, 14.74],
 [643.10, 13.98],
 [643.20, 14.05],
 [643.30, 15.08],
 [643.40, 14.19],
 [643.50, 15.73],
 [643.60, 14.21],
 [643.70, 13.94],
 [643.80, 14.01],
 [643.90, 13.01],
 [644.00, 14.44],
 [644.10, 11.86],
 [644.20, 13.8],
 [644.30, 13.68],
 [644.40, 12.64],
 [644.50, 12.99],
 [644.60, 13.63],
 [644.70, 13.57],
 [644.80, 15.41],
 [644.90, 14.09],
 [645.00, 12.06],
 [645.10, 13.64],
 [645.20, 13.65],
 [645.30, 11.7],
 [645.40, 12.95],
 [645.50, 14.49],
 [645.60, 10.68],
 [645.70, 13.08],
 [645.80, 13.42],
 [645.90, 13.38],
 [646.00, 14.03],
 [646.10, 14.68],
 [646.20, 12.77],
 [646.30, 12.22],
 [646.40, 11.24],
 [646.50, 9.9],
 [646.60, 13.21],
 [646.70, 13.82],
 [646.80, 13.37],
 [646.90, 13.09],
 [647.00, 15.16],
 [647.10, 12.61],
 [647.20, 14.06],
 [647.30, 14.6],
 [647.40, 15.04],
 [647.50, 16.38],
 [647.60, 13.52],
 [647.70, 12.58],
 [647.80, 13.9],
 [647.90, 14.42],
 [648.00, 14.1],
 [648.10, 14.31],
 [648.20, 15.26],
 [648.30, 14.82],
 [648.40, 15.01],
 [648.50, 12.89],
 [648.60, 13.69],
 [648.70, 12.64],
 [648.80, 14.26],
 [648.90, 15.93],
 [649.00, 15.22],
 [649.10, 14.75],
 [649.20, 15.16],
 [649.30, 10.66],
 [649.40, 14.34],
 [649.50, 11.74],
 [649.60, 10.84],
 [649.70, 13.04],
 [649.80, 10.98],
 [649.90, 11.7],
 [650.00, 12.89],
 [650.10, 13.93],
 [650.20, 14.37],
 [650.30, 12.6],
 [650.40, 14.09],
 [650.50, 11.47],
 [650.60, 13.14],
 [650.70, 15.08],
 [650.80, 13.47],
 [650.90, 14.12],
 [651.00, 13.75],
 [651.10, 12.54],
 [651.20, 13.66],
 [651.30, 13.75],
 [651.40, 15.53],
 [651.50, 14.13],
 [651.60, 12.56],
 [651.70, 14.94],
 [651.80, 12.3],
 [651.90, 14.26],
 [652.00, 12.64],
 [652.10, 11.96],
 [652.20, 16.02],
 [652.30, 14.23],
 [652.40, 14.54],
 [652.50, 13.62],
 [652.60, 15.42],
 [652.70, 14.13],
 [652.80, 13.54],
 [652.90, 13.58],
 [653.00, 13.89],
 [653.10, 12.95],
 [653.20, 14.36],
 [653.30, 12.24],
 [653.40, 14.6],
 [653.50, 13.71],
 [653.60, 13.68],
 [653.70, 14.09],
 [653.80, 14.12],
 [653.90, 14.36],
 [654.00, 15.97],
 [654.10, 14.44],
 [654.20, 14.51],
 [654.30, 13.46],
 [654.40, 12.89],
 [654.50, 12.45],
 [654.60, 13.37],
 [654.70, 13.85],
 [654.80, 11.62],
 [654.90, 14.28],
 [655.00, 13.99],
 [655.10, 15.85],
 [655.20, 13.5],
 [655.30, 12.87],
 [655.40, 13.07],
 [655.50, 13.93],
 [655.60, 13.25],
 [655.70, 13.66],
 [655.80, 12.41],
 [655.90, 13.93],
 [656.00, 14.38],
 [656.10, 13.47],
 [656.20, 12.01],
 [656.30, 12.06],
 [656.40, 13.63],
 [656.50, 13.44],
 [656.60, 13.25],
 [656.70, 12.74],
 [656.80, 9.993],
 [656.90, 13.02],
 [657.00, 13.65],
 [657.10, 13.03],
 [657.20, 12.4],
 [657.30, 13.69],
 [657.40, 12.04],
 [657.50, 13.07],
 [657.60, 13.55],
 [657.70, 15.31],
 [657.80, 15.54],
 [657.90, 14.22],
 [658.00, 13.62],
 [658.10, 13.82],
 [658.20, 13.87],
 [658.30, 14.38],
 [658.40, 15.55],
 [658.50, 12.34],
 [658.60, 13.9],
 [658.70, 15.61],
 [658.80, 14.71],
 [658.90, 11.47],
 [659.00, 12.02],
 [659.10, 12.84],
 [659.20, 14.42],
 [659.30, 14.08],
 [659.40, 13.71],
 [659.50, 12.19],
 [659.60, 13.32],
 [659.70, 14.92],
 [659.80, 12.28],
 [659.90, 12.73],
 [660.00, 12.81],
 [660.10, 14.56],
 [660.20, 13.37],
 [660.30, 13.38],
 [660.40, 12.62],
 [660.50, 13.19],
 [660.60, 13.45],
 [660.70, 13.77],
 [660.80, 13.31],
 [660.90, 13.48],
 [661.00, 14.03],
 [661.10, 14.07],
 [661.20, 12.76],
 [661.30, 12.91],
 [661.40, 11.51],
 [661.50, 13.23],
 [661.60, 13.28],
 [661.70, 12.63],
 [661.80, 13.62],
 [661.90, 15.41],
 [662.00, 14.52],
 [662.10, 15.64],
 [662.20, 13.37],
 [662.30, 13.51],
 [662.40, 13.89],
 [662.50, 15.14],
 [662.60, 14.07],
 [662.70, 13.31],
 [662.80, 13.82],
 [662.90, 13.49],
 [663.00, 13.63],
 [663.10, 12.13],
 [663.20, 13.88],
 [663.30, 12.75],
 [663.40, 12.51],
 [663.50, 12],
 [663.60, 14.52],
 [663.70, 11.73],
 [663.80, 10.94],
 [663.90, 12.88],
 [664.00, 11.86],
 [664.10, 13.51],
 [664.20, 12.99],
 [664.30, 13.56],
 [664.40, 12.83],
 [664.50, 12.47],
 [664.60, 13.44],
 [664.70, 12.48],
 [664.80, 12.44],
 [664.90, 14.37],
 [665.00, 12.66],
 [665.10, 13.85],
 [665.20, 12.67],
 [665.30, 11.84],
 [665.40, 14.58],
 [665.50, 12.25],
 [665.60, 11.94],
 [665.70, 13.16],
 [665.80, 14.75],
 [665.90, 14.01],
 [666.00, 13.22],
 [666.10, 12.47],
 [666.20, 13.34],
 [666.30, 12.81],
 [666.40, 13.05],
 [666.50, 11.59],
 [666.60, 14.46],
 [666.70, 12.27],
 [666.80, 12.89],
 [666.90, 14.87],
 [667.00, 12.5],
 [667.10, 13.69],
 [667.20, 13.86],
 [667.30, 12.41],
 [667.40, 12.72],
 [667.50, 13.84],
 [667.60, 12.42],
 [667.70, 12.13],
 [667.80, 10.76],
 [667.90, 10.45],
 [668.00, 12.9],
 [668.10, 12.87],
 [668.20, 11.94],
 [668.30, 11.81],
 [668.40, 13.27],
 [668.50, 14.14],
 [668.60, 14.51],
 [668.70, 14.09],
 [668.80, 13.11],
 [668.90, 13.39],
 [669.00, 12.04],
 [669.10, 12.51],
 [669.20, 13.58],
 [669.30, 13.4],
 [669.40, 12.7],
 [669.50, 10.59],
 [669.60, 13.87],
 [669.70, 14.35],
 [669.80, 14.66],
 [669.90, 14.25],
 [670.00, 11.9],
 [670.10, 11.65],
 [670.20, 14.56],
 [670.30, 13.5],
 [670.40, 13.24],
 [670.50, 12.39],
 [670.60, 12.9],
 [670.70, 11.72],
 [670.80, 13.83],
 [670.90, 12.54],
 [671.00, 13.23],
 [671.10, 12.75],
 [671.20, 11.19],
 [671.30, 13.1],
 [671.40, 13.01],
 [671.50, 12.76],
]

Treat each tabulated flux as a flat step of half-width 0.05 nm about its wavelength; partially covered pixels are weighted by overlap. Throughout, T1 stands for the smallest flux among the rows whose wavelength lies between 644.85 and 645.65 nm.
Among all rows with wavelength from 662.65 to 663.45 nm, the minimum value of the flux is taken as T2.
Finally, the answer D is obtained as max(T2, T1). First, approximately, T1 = 10.68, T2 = 12.13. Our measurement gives 12.1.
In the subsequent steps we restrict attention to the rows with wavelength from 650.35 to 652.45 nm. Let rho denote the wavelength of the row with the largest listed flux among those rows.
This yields 652.20 nm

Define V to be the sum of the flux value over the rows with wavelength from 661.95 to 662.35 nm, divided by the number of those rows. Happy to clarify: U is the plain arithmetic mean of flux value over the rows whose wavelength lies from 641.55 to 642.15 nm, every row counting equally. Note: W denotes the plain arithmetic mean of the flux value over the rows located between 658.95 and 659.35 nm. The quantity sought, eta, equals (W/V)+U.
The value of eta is 13.5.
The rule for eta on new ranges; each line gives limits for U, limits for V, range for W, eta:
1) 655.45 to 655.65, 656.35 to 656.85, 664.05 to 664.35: 14.6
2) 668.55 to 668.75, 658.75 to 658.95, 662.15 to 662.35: 15.3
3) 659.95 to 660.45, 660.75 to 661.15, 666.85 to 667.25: 14.3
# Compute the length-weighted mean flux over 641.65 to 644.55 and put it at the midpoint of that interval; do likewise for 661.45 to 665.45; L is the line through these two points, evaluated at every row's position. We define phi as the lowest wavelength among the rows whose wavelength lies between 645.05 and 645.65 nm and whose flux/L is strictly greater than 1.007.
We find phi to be 645.10 nm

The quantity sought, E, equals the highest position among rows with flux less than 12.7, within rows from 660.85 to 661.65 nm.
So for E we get 661.40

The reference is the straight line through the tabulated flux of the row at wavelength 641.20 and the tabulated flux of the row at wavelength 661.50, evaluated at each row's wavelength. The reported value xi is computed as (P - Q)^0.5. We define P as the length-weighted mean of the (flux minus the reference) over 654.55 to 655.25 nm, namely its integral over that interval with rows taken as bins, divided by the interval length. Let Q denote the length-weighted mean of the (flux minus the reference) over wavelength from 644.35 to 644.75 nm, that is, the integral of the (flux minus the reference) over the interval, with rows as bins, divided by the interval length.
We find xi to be 0.98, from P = 0.30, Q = -0.7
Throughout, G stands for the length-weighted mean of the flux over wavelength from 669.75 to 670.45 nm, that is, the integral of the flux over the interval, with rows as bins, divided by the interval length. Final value 13.4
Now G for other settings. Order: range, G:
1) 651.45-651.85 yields 13.5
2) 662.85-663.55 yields 12.9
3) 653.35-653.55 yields 14.2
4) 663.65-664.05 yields 11.9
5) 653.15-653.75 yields 13.8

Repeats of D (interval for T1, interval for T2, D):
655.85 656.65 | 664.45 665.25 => 12.4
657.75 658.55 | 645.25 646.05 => 12.3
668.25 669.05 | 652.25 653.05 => 13.5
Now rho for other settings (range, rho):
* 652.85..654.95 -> 654.00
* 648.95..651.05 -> 649.00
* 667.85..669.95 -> 669.80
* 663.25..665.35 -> 663.60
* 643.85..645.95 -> 644.80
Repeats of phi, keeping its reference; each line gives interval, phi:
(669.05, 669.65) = 669.20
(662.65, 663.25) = 662.80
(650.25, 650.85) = 650.40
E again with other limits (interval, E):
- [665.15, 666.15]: 666.10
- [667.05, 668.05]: 667.90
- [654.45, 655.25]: 654.80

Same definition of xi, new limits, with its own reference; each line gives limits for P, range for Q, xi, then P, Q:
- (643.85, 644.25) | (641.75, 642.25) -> 0.84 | -0.61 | -1.3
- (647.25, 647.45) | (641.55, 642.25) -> 1.58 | 1.06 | -1.4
